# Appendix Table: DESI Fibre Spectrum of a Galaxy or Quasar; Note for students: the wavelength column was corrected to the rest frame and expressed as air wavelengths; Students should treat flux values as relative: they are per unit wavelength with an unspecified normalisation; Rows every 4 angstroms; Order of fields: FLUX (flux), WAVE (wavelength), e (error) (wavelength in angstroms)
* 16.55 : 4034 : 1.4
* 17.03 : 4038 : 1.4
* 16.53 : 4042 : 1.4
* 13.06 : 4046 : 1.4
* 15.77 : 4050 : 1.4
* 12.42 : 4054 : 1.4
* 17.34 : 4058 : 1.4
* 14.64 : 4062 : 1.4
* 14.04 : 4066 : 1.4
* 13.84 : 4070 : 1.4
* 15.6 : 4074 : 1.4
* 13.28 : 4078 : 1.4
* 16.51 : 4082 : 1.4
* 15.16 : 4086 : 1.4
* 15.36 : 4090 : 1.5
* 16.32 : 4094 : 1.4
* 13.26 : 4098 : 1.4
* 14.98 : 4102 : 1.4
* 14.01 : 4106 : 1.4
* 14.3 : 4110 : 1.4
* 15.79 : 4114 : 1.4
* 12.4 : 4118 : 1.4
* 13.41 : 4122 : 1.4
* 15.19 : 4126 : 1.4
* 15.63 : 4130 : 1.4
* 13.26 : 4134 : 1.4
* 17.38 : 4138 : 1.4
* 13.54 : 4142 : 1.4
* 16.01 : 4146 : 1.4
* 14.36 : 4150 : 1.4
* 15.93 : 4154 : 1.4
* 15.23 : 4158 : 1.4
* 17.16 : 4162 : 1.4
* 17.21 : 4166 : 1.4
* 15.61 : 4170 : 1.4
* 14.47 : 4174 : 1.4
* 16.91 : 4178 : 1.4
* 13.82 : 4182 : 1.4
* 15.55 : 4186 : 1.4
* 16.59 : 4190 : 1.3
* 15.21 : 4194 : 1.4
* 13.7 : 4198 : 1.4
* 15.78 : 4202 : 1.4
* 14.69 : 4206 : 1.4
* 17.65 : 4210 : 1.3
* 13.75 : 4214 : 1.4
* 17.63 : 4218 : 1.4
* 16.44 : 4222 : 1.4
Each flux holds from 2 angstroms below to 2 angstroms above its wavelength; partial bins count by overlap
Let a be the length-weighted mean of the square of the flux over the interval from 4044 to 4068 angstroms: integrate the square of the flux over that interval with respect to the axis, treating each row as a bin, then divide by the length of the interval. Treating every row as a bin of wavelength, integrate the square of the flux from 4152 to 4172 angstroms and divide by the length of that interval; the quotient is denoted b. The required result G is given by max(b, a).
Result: 264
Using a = 214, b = 264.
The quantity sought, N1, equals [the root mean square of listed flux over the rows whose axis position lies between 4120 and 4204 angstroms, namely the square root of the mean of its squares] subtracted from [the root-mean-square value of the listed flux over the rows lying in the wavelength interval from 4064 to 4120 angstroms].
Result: -0.7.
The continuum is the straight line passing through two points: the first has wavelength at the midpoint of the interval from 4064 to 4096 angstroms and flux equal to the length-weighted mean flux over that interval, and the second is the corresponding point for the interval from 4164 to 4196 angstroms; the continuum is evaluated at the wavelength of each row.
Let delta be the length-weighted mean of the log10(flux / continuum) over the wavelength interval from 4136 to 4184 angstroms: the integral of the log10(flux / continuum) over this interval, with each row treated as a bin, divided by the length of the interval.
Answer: 0.001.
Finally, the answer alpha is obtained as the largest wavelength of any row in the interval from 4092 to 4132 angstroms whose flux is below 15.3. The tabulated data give 4126 angstroms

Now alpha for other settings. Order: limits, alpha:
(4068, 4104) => 4102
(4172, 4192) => 4182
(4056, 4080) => 4078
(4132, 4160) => 4158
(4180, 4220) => 4214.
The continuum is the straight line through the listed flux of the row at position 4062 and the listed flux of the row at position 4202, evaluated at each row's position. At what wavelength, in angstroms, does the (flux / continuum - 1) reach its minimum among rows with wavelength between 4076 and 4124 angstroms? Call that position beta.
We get 4118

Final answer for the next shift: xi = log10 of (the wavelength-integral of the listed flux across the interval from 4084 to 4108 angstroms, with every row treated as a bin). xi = 2.55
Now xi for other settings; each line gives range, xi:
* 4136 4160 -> 2.57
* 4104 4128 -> 2.53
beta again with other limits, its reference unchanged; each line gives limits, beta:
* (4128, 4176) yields 4134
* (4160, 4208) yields 4198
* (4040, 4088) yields 4054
